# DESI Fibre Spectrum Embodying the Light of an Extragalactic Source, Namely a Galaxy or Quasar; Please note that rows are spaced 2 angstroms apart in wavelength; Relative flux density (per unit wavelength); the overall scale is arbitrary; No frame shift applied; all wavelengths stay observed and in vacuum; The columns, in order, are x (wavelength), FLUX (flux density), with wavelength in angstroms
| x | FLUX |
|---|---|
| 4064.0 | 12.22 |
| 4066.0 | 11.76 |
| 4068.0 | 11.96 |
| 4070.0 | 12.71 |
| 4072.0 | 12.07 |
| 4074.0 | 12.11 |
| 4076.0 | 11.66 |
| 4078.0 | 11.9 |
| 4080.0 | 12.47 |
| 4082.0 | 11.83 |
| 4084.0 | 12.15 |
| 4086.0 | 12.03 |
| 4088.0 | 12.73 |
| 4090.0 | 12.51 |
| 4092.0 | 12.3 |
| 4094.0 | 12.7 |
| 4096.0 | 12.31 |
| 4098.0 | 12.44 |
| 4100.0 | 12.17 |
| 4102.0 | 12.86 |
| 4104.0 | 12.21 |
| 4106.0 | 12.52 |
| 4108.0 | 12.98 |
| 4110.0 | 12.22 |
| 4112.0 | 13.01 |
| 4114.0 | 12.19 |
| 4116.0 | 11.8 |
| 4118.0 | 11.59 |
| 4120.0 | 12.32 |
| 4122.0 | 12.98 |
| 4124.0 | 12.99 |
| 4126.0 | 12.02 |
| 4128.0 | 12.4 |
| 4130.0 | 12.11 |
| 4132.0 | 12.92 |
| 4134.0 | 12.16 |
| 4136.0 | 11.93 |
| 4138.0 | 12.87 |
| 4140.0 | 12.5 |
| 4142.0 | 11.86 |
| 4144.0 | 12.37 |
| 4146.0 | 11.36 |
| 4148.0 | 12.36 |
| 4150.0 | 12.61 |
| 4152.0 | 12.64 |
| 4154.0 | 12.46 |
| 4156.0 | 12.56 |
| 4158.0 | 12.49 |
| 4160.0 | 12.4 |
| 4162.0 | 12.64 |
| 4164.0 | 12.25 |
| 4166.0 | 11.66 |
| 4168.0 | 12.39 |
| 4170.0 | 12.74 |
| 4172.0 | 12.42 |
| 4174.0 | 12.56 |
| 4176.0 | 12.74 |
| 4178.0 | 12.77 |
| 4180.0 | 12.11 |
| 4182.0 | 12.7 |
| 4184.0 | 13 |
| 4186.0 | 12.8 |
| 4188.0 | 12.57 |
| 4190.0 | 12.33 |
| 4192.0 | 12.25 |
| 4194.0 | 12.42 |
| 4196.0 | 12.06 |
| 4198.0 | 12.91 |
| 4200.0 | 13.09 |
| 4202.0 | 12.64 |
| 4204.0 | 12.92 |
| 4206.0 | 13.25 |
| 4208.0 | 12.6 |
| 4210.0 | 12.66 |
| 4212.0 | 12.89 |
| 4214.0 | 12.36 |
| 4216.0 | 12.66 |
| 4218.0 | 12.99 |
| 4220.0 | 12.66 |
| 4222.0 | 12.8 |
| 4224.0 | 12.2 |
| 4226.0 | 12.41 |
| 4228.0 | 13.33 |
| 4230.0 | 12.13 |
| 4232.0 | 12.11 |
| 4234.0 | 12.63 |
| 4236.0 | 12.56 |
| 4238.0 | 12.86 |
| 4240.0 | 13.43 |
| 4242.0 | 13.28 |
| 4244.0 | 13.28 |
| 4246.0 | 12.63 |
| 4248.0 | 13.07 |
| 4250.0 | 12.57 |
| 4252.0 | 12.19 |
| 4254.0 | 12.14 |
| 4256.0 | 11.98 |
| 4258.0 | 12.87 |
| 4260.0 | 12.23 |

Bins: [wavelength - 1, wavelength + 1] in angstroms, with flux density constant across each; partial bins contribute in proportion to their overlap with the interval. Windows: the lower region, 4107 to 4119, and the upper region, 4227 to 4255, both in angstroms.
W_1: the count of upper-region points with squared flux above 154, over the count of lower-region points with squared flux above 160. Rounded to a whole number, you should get 5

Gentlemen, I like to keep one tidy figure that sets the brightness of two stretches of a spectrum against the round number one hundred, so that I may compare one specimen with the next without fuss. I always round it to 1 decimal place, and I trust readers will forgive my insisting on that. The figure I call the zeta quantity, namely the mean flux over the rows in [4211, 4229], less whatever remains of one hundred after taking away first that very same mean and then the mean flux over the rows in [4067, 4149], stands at -62.3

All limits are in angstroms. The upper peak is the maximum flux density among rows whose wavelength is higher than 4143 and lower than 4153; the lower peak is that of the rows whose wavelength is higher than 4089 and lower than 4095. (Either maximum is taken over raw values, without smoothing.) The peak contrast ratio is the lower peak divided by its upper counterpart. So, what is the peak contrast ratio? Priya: 1.00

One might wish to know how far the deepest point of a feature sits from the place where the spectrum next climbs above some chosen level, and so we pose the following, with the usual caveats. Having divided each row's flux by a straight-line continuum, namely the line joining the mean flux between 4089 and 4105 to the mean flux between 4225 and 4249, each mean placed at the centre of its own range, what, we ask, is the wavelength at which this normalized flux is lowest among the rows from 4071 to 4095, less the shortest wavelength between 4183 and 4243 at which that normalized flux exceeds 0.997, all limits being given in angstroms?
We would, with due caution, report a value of -108 angstroms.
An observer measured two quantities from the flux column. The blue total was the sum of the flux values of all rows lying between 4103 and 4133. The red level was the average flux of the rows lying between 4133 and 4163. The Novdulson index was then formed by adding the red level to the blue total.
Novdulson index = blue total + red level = 199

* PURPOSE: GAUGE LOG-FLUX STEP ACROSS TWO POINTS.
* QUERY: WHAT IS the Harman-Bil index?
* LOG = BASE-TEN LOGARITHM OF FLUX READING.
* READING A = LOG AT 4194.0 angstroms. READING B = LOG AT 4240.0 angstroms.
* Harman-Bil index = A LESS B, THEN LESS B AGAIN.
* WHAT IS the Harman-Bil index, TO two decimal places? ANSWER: -1.16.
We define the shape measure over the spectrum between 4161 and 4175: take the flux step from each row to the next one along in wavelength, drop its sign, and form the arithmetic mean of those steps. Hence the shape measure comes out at 0.42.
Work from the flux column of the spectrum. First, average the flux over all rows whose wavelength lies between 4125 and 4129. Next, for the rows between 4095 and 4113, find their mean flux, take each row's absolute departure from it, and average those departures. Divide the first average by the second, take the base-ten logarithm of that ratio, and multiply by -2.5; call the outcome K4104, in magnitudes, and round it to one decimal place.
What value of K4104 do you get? -4.1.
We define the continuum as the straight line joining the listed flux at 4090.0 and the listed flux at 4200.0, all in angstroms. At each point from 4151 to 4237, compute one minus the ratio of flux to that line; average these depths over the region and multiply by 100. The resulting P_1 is 3.7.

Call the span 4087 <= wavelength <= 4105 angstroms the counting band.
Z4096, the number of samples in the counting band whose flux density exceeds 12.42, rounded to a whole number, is 5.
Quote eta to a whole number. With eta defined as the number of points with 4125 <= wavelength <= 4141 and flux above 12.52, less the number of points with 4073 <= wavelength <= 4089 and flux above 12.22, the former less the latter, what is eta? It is 0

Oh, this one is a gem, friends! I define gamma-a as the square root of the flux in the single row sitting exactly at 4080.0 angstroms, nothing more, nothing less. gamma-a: 3.53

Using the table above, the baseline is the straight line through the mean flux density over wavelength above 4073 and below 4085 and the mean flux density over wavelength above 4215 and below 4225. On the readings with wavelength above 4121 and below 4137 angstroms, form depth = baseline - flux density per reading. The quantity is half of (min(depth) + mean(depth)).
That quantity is -0.48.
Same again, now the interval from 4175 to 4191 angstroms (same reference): -0.32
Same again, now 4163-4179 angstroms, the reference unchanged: -0.15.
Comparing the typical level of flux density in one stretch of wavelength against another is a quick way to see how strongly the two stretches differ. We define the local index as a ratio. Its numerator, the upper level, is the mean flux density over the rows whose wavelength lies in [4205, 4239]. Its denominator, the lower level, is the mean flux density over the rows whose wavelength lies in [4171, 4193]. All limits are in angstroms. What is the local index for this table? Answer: 1.01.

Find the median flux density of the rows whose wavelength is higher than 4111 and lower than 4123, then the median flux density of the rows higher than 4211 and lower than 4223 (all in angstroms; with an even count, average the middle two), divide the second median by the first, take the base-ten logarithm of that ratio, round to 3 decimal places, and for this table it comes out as 0.017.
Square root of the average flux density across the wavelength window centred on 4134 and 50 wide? 3.51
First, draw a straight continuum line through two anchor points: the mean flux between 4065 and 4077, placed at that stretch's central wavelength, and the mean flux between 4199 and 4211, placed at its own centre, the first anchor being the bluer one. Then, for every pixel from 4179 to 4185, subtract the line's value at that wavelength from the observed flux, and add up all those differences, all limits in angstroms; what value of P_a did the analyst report -0.4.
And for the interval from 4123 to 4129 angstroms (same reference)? 0.3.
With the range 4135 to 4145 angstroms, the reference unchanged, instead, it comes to -0.8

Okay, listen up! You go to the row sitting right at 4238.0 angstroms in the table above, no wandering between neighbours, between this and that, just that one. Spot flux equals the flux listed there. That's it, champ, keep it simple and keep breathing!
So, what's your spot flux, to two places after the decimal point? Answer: 12.86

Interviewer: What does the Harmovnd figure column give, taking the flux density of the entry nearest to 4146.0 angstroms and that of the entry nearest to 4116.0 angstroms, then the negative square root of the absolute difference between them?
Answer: -0.66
